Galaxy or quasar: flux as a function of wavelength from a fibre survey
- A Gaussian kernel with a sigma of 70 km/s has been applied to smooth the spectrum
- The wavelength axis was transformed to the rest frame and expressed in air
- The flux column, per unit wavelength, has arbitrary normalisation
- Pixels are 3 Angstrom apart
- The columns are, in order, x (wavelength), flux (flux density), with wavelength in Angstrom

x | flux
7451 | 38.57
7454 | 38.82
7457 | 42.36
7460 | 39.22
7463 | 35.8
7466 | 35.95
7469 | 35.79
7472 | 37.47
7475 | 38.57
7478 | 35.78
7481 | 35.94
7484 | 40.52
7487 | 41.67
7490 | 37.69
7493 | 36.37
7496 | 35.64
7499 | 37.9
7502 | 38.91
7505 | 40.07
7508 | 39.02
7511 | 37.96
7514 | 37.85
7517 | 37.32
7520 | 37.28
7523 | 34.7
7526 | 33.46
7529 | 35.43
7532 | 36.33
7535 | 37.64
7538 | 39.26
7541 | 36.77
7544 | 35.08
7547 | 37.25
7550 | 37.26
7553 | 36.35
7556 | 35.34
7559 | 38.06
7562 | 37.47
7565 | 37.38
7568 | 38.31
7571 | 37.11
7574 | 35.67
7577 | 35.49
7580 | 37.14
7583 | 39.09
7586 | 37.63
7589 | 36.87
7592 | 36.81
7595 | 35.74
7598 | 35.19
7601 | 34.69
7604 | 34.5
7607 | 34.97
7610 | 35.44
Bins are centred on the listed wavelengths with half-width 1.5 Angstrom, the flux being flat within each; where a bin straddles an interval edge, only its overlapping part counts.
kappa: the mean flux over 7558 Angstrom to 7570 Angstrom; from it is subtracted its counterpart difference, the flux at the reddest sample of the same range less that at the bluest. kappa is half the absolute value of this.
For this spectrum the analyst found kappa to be 18.8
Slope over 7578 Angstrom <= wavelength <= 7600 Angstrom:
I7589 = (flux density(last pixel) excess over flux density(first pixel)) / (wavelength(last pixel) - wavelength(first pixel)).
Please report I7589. -0.11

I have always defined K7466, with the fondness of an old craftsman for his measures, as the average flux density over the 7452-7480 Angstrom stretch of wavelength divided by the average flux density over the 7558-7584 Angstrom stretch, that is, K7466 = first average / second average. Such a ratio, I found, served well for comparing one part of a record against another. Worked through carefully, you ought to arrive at 1.01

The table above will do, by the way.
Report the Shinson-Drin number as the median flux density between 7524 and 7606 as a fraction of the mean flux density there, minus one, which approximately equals 0.007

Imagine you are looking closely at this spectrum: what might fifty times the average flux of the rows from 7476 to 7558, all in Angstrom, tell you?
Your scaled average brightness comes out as 1861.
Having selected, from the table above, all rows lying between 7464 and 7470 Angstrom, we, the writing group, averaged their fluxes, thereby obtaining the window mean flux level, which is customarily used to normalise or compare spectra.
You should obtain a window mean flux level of 35.9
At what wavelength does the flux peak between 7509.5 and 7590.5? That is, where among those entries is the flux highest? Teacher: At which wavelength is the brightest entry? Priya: 7538 Angstrom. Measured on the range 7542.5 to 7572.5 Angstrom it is 7568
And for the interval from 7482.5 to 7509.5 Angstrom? 7487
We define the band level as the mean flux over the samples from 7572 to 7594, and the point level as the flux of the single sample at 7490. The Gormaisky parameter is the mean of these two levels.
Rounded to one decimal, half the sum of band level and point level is 37.3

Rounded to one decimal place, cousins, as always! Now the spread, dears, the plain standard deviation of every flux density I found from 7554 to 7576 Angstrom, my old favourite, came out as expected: 1.1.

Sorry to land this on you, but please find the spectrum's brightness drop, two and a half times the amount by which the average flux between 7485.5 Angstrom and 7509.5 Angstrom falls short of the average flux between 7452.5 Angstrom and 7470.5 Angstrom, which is -1.0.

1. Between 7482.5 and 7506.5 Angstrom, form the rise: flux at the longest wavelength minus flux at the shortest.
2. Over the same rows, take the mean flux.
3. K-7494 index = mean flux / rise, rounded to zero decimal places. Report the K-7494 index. -86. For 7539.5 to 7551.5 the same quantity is 75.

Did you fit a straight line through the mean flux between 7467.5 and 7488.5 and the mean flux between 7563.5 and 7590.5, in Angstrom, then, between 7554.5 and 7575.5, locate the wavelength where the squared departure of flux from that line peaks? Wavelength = 7556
